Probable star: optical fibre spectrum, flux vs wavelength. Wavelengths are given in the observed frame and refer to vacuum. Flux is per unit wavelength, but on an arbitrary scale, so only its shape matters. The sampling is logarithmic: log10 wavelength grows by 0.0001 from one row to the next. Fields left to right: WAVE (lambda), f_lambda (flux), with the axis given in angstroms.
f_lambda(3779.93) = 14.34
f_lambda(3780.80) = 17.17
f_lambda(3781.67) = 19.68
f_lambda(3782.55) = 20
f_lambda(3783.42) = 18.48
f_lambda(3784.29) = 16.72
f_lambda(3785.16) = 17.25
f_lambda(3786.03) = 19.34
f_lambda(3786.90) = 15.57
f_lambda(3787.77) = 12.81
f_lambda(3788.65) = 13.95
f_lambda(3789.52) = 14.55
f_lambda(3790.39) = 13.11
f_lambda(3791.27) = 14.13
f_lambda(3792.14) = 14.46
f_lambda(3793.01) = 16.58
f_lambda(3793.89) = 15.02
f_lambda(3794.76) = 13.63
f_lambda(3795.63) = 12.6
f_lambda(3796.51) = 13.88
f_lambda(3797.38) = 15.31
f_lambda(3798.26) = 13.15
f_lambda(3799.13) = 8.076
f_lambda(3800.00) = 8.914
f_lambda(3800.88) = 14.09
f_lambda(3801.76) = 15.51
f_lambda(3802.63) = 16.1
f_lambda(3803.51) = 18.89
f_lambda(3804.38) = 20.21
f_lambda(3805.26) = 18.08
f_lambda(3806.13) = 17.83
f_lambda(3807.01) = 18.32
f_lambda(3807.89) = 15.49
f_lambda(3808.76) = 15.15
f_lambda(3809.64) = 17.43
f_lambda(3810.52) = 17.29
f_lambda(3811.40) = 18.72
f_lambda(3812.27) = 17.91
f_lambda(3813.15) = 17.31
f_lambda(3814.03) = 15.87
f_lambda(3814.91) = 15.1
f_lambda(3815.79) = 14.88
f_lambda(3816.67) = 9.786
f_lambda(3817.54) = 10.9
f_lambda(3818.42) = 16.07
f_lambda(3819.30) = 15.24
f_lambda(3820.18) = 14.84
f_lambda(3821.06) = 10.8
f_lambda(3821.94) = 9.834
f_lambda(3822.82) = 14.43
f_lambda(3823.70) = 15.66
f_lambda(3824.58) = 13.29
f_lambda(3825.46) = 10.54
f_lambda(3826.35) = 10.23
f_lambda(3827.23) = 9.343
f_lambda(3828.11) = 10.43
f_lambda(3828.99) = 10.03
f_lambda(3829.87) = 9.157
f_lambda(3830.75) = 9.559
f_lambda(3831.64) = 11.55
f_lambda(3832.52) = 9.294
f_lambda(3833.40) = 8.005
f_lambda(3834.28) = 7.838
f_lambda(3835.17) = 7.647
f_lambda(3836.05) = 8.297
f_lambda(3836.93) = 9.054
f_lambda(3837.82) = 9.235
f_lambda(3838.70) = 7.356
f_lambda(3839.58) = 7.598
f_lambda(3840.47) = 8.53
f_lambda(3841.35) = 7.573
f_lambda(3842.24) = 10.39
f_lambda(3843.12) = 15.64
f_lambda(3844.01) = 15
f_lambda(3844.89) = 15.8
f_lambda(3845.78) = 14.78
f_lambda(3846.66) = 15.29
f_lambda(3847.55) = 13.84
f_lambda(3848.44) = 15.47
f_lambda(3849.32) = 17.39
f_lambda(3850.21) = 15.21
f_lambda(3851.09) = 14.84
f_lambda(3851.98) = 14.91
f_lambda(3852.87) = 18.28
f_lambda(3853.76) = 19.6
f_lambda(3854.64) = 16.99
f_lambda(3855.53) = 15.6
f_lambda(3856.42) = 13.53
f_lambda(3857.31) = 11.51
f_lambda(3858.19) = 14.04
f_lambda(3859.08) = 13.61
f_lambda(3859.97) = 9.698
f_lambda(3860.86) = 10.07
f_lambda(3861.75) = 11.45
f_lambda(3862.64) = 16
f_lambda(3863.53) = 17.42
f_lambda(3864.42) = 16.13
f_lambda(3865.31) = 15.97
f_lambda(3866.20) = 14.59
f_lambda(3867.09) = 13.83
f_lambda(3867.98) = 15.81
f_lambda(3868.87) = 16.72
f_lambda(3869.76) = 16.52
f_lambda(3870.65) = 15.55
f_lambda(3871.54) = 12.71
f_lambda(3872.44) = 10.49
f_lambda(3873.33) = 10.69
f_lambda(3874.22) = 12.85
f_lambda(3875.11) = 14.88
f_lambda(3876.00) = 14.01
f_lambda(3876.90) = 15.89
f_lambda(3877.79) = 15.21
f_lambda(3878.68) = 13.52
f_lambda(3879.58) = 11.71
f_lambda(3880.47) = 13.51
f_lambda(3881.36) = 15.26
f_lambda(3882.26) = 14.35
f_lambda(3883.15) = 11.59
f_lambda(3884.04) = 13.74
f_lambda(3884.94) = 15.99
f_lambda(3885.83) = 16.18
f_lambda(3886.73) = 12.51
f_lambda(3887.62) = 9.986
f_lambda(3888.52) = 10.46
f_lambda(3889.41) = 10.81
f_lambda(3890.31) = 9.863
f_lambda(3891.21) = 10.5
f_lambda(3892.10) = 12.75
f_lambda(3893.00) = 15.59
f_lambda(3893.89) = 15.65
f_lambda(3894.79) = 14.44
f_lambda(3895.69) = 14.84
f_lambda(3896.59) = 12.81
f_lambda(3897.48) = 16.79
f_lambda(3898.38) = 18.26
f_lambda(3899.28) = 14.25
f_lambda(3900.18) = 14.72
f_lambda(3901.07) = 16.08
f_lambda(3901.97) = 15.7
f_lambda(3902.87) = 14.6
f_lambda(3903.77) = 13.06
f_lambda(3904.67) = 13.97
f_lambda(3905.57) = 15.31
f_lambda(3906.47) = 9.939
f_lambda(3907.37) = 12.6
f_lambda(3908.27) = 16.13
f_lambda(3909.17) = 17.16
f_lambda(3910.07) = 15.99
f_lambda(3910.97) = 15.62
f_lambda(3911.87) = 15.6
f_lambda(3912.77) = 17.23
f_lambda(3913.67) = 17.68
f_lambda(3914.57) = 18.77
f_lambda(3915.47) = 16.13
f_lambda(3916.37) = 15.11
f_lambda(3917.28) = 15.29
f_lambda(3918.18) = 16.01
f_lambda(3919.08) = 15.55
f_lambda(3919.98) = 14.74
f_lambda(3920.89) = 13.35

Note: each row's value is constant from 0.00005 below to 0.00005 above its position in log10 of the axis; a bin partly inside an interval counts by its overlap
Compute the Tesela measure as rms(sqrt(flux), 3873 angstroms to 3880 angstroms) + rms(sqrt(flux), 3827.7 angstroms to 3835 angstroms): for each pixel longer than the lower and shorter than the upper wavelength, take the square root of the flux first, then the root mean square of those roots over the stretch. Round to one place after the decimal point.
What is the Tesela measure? 6.8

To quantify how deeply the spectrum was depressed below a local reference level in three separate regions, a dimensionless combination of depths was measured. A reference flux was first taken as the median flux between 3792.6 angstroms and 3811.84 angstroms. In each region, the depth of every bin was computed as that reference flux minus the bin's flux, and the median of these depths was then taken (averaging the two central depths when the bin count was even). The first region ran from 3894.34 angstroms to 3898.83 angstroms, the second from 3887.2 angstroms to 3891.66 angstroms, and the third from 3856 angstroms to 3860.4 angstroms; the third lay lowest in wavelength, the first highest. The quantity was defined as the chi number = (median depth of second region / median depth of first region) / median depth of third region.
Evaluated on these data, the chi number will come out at 3.9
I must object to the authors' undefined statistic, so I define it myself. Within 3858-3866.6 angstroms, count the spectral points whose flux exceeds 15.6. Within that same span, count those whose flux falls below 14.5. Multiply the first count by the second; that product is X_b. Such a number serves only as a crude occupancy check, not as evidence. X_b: 20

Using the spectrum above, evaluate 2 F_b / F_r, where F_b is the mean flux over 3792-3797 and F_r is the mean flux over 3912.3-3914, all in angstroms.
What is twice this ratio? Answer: 1.65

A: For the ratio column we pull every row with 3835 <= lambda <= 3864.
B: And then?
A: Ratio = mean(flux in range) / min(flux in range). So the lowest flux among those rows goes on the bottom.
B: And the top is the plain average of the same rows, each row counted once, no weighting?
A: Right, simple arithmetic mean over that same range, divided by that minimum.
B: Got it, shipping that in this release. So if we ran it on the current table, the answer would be 1.8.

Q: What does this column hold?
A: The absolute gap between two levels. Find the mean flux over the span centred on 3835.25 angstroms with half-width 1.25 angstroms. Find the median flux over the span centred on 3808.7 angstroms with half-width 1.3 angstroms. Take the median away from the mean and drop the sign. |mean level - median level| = 7.6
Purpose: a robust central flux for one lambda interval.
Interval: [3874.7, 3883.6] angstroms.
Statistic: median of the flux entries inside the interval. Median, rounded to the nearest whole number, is 14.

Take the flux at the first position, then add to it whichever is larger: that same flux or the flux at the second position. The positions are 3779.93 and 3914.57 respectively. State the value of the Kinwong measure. 33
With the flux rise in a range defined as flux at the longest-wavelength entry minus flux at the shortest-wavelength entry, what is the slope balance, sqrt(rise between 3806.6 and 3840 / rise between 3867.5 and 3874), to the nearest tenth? 1.4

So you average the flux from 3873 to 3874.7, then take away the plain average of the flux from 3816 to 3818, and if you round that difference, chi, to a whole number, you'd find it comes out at 1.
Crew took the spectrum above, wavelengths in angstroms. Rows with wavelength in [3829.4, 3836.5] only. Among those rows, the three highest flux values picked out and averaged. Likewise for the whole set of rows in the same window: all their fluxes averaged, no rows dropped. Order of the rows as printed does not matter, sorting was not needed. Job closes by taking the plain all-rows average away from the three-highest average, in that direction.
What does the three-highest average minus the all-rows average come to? 1.2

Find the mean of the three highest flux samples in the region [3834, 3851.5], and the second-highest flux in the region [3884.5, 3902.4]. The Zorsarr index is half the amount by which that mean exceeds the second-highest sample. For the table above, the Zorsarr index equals -0.3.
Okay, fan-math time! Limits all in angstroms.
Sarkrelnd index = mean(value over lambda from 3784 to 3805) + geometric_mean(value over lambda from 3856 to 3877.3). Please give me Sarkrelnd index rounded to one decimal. 28.5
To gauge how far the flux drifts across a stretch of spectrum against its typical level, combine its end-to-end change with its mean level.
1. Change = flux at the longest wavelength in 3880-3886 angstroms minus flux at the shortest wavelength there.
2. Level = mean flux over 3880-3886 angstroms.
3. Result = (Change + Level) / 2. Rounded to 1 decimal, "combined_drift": 8.5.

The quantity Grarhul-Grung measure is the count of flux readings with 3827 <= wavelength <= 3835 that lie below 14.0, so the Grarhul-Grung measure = 9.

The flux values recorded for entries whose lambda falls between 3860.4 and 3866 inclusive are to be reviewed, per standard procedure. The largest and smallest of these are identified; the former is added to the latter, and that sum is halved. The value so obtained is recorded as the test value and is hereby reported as 13.7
